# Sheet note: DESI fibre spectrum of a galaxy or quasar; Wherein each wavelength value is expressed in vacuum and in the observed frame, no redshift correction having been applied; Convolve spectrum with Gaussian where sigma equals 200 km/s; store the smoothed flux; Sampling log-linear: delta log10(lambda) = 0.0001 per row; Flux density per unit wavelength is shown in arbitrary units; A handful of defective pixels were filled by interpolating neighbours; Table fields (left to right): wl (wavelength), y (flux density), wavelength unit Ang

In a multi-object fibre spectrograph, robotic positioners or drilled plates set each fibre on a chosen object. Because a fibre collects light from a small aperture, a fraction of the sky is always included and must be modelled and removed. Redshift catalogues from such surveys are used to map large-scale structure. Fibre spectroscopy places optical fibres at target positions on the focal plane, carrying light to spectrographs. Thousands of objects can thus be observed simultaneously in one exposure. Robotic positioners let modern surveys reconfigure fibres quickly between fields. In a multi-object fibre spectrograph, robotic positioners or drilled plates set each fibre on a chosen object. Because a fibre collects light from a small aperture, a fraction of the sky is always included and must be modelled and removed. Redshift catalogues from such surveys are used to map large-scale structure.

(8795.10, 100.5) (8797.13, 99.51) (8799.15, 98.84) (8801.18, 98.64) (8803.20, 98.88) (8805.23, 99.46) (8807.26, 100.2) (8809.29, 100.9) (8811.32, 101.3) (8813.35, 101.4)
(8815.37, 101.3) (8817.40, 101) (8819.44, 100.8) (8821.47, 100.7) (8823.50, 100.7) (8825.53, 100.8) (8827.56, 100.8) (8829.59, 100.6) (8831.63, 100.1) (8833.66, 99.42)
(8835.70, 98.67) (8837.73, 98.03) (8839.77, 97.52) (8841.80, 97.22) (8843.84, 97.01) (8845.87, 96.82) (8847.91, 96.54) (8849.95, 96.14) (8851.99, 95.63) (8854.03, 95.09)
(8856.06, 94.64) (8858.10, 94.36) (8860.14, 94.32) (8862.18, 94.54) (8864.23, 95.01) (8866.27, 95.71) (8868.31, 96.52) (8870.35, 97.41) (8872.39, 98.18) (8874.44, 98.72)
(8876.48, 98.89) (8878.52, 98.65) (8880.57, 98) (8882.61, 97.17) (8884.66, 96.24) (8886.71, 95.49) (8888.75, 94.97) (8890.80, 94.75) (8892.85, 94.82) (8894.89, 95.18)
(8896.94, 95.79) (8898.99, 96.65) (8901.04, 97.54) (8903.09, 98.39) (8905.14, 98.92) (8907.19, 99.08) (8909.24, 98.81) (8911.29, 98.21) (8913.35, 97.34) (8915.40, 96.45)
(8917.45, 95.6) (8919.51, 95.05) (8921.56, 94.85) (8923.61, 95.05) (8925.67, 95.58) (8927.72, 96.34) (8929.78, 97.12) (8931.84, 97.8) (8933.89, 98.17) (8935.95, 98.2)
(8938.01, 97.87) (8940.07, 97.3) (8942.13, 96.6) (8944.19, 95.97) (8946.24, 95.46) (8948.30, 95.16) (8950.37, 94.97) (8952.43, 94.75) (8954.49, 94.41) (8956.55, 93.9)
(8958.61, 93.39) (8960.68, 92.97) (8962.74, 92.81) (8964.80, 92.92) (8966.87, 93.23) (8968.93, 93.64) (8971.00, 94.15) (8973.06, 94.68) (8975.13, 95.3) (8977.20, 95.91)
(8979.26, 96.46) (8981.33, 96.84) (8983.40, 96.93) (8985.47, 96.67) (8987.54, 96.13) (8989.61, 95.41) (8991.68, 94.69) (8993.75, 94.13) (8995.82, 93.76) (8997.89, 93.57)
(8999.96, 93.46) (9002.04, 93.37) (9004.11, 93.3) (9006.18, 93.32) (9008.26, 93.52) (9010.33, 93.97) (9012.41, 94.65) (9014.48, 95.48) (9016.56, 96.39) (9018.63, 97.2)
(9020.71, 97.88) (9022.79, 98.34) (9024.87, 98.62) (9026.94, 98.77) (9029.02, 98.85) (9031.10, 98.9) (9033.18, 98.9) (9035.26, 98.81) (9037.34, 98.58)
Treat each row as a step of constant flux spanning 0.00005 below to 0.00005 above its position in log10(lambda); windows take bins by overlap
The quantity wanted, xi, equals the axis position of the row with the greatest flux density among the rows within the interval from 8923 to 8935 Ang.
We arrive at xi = 8933.89 Ang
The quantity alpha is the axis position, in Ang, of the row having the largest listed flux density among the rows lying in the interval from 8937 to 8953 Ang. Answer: 8938.01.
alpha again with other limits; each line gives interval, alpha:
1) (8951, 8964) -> 8952.43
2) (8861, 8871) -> 8870.35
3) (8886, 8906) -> 8905.14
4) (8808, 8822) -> 8813.35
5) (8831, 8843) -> 8831.63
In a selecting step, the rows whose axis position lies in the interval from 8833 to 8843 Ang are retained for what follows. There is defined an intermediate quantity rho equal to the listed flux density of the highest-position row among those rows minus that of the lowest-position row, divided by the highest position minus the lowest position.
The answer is -0.27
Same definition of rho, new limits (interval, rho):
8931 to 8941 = -0.06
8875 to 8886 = -0.32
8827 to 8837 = -0.26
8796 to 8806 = -0.01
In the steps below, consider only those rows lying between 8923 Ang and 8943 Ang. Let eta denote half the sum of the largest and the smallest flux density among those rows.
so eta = 96.6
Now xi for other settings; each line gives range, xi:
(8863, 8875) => 8874.44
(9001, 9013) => 9012.41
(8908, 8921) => 8909.24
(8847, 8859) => 8847.91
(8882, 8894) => 8882.61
